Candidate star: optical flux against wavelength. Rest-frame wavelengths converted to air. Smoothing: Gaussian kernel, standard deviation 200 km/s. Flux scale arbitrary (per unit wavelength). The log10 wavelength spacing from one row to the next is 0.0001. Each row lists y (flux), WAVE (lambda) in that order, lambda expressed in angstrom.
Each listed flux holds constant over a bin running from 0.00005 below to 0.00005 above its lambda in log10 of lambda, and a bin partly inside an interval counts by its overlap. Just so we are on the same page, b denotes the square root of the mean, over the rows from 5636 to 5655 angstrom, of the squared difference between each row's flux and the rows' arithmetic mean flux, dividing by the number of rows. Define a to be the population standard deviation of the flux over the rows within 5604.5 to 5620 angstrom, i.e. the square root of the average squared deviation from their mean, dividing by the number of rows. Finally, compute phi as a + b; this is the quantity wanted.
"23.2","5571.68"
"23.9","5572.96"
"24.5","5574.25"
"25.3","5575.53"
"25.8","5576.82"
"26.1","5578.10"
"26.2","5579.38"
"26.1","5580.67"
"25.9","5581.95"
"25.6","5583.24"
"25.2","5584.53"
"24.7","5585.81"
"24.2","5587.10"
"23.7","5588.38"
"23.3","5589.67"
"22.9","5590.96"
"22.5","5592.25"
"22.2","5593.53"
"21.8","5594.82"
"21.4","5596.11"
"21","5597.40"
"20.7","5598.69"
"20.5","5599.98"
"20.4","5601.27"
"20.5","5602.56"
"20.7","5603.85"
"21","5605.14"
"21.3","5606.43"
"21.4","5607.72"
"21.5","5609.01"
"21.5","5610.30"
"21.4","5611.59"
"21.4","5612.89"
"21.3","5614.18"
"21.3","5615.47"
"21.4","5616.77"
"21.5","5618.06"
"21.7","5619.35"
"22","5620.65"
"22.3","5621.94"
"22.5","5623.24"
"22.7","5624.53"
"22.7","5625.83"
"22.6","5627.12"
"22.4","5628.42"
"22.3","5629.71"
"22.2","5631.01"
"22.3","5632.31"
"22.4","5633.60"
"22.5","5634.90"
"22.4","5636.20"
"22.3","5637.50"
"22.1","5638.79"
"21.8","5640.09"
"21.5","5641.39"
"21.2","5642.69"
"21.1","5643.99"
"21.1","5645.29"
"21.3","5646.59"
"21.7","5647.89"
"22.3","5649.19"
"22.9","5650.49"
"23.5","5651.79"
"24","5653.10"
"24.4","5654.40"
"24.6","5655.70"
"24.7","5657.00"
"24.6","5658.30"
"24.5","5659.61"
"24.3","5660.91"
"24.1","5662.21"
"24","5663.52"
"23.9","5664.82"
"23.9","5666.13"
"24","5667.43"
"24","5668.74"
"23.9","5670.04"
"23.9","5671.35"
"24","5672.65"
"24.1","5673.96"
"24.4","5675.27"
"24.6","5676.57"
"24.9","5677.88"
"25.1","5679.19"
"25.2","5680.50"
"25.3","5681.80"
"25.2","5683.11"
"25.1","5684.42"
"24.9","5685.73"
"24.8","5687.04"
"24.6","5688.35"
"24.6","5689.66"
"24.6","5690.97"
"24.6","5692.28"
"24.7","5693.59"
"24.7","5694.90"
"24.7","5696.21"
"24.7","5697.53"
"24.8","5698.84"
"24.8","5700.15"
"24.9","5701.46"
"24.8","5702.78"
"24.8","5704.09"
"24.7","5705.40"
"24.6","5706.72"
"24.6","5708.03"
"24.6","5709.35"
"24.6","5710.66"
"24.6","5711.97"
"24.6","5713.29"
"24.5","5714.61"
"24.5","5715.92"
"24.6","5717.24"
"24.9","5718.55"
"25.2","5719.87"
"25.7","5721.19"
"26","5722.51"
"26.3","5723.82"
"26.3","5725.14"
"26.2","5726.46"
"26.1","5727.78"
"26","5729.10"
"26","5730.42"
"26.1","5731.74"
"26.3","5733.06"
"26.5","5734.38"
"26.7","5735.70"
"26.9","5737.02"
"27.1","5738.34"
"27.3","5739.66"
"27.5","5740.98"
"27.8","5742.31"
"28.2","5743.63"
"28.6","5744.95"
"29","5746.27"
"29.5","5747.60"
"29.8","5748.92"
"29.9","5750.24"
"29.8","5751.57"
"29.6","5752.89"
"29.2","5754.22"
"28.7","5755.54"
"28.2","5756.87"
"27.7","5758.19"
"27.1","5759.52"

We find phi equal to 1.2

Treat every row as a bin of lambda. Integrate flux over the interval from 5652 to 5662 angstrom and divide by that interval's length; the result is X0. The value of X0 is 24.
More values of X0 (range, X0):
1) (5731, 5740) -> 27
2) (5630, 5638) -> 22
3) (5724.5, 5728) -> 26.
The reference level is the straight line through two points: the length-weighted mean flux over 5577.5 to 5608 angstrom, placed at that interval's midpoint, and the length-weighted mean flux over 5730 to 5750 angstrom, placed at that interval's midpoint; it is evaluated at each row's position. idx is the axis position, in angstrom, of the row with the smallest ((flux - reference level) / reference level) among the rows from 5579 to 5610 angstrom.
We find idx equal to 5601.27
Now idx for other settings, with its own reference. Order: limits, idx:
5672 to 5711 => 5710.66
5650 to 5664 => 5650.49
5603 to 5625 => 5603.85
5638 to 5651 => 5645.29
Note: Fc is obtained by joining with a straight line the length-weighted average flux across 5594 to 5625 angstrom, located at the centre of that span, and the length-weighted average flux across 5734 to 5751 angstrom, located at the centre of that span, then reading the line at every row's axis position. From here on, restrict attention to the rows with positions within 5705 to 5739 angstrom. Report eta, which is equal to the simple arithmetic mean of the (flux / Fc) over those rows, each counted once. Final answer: 0.94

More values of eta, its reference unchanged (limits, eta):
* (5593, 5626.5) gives 1.00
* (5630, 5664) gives 0.98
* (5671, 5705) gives 0.98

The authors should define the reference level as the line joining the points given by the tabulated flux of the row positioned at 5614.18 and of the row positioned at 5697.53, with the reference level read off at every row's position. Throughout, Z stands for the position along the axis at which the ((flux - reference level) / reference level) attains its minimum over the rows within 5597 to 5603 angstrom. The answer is 5601.27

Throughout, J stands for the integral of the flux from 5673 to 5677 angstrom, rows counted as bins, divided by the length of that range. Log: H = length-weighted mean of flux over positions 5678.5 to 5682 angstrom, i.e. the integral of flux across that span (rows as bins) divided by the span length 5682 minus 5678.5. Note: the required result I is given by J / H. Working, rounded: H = 25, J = 24.3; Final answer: 1.0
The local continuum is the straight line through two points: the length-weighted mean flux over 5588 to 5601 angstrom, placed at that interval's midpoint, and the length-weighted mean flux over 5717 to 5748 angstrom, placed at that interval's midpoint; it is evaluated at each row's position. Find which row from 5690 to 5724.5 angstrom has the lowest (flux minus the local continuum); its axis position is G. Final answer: 5715.92 angstrom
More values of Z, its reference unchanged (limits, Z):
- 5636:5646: 5645.29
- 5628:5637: 5636.20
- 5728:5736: 5730.42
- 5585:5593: 5592.25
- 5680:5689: 5688.35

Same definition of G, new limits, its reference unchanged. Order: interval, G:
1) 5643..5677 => 5645.29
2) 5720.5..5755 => 5730.42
